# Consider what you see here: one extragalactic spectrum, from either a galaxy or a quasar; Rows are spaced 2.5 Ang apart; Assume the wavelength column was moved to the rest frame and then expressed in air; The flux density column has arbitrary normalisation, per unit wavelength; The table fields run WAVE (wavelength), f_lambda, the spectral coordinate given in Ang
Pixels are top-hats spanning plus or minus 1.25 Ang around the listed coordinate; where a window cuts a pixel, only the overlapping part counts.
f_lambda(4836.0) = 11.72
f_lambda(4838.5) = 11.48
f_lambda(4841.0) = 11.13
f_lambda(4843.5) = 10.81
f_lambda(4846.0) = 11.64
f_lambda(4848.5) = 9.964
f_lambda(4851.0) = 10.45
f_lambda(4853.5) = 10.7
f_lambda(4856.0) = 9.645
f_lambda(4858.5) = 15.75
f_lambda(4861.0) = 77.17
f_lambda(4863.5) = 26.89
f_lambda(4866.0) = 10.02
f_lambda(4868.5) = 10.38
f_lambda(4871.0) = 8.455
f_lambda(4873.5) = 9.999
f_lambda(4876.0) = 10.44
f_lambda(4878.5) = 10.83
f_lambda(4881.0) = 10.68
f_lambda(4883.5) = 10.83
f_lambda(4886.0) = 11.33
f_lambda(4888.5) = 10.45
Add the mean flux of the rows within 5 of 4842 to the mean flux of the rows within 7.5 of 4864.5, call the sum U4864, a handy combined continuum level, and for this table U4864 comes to 36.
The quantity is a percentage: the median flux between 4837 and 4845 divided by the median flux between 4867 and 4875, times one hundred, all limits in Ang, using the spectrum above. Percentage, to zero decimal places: 111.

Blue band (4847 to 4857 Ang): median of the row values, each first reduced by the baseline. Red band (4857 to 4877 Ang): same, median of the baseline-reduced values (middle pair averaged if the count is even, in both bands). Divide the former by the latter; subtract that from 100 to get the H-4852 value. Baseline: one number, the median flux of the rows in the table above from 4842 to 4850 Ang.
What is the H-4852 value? 98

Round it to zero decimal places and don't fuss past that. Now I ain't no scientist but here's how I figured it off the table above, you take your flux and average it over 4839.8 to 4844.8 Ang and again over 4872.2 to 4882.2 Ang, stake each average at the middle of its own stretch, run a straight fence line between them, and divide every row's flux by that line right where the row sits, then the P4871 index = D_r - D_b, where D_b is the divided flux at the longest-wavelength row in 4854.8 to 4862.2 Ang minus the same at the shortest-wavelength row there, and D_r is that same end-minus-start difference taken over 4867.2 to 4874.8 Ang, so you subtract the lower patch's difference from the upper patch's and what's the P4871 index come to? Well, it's -6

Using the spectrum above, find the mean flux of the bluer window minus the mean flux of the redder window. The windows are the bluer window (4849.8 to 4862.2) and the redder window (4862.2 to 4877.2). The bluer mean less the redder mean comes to 12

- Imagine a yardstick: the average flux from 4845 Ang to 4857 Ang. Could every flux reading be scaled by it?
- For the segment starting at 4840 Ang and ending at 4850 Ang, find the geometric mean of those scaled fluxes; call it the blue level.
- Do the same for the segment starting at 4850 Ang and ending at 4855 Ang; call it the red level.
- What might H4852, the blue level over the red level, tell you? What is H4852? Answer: 1.03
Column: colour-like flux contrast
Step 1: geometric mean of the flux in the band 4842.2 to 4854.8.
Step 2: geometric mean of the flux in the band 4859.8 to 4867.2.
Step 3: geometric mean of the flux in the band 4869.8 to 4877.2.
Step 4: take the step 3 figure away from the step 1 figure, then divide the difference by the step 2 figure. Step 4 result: 0.040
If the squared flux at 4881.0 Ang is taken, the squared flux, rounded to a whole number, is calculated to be 114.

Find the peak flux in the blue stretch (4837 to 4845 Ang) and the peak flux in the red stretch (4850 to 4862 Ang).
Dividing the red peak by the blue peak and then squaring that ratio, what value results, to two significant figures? 45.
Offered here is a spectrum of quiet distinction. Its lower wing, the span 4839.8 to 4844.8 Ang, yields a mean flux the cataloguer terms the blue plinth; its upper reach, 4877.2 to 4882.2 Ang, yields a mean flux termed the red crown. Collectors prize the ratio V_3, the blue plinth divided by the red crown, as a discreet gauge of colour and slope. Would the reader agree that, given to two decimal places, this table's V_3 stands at 1.02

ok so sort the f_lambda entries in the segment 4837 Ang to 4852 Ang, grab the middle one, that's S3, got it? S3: 10.97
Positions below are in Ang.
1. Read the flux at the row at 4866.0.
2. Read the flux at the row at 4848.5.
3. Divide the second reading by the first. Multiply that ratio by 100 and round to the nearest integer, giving 99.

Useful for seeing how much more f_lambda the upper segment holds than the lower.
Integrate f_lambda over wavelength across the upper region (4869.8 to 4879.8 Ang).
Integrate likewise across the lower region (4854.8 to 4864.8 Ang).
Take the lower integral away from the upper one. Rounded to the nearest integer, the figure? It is -224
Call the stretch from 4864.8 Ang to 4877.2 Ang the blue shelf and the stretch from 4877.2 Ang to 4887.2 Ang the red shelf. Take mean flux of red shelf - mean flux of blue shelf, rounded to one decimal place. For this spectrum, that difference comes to 1.1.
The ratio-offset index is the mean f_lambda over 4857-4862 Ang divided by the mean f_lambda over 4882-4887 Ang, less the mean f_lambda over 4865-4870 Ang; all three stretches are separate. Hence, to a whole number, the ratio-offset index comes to -6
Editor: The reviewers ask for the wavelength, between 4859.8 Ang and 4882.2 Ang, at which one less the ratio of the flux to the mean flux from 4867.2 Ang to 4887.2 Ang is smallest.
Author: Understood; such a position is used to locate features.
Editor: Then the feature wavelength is 4861.0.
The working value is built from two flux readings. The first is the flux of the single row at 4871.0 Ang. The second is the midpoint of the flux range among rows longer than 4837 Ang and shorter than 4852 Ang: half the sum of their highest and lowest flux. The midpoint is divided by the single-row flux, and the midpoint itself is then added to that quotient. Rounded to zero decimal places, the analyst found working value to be 12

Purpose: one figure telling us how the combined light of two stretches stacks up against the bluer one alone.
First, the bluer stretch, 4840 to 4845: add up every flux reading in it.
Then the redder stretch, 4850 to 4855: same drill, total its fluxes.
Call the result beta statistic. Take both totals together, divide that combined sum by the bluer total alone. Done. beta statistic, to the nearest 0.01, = 1.96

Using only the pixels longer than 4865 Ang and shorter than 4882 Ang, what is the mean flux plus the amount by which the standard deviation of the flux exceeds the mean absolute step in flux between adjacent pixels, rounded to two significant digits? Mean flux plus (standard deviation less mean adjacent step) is 10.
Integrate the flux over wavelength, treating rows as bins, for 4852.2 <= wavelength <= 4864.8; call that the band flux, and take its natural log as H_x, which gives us 5.86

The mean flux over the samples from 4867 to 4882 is 10.1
